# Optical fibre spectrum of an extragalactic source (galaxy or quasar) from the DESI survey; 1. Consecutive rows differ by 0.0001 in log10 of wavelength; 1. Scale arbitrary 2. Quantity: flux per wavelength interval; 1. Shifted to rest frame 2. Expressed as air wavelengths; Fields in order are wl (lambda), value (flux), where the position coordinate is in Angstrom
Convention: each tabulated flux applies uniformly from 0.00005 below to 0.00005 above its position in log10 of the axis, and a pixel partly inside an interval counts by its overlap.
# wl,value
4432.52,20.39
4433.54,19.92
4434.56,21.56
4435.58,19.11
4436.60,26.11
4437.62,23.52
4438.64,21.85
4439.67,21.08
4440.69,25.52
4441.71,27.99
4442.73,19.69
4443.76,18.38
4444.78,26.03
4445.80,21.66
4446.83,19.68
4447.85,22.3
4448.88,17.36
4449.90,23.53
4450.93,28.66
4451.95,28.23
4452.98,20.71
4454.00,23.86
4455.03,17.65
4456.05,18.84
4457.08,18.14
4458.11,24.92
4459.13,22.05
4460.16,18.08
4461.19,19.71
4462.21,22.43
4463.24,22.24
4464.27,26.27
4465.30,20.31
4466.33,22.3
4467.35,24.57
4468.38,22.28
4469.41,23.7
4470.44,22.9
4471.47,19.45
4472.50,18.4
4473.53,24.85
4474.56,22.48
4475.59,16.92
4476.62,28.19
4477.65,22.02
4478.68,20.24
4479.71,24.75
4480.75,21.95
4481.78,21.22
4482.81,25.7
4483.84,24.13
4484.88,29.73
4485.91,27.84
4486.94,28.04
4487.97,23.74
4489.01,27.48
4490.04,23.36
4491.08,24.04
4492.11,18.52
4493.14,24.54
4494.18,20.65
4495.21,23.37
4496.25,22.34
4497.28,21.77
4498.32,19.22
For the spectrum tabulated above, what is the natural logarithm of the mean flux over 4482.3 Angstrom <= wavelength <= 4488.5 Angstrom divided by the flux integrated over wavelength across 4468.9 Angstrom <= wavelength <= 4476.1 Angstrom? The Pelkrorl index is -1.75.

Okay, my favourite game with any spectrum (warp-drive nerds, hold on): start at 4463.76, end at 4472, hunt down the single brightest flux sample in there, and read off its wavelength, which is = 4464.27 Angstrom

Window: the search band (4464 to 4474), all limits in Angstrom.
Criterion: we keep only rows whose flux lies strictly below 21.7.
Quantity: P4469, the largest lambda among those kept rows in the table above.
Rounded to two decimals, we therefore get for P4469 4472.50 Angstrom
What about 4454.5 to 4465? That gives 4461.19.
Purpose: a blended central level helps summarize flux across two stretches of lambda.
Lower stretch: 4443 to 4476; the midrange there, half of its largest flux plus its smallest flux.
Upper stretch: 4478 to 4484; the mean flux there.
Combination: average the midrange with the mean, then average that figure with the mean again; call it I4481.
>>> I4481 22.9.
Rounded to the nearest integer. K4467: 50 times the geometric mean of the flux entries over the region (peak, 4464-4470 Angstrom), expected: 1158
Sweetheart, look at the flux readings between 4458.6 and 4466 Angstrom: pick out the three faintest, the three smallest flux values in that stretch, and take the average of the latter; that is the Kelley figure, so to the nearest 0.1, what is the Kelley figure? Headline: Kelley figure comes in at 19.4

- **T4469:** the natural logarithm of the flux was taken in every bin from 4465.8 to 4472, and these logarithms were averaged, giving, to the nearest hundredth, 3.11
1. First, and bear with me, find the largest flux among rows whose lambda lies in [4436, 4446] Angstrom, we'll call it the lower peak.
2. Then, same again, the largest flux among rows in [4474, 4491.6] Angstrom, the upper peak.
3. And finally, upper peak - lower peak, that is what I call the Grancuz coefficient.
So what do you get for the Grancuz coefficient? 1.7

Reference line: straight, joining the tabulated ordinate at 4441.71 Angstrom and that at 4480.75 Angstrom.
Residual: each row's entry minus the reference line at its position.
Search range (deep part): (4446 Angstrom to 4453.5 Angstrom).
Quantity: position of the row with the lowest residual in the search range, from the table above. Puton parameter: 4448.88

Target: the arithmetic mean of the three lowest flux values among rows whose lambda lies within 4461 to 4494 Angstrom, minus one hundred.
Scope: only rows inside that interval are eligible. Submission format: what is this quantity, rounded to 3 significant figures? -82.1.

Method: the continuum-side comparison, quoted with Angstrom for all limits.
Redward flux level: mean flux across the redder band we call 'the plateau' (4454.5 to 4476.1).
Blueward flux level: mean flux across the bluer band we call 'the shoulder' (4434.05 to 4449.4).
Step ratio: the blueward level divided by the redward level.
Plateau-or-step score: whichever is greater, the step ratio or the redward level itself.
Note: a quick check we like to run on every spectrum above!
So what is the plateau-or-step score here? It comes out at 21.4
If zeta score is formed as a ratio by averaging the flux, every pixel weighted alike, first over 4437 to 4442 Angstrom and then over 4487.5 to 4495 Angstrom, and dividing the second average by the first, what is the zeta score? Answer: 0.97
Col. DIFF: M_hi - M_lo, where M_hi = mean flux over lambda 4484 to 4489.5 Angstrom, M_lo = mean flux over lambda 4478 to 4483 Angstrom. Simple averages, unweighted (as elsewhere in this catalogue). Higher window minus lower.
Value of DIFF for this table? 4.6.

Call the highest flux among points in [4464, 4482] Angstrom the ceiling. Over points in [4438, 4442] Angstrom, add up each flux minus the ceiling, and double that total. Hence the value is -33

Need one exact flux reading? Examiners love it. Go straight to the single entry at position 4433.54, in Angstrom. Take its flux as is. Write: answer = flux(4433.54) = 19.92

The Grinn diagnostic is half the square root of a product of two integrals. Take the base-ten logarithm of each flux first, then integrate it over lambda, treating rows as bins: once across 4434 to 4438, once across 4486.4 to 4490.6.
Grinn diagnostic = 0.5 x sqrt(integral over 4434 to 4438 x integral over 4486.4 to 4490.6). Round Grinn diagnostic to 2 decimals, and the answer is 2.83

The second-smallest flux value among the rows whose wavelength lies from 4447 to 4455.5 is 17.65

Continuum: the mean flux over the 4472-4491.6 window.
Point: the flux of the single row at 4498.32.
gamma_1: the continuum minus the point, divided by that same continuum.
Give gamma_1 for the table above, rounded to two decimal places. 0.20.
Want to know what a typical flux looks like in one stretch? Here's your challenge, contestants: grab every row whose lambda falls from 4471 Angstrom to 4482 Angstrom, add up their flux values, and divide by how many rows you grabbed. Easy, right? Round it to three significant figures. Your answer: 21.9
